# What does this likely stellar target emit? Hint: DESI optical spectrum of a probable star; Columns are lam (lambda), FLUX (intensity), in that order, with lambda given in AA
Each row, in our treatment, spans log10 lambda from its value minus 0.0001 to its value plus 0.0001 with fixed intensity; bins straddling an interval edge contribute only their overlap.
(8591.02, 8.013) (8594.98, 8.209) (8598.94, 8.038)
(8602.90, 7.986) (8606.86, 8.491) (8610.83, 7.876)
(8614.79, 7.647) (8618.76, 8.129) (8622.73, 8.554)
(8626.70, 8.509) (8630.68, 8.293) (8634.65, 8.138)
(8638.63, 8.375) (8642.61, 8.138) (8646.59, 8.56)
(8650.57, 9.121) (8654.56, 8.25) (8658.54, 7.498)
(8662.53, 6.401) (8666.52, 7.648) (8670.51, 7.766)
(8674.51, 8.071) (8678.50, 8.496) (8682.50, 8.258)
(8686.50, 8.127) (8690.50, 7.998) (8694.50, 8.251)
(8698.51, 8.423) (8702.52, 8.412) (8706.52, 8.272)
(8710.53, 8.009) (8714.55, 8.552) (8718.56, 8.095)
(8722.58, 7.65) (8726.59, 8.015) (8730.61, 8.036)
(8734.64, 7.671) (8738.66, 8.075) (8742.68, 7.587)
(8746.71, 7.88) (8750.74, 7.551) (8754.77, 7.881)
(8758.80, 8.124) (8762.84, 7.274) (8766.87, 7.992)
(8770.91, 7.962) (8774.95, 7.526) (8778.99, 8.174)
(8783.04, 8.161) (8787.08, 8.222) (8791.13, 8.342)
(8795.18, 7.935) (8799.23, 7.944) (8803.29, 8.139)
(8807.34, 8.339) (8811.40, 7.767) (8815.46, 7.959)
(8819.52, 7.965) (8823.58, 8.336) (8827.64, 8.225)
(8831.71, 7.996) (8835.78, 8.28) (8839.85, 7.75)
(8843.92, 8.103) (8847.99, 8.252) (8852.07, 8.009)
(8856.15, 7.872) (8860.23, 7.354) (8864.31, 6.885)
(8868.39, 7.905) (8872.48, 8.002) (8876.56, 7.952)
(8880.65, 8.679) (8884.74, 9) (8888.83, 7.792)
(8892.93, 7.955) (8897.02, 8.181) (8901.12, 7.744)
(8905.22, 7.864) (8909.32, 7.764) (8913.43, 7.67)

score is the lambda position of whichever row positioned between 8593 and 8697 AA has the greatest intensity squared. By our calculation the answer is 8650.57 AA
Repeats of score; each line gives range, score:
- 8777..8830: 8791.13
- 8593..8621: 8606.86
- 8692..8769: 8714.55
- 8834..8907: 8884.74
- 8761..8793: 8791.13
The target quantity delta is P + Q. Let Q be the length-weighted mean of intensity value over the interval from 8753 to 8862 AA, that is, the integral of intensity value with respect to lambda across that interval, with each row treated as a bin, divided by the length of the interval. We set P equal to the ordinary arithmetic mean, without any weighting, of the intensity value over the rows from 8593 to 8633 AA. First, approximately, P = 8.17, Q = 8.00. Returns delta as 16.2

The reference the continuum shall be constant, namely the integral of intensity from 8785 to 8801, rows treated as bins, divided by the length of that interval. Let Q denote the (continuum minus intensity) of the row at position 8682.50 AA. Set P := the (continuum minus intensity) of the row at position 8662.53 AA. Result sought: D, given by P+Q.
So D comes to 1.6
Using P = 1.71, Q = -0.1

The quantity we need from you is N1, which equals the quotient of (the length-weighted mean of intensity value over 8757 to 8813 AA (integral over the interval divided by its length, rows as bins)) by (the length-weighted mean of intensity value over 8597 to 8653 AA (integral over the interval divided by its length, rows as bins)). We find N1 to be 0.97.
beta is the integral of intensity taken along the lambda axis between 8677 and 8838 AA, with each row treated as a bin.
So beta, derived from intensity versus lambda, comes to 1295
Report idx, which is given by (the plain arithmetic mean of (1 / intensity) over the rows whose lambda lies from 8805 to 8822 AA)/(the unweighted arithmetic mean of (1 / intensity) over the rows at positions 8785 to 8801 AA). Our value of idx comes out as 1.01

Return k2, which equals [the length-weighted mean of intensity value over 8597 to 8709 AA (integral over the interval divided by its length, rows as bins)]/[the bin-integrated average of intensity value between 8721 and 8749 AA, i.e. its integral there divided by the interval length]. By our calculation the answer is 1.04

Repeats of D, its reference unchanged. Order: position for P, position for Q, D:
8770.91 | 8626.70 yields -0.2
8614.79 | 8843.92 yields 0.5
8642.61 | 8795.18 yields 0.2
